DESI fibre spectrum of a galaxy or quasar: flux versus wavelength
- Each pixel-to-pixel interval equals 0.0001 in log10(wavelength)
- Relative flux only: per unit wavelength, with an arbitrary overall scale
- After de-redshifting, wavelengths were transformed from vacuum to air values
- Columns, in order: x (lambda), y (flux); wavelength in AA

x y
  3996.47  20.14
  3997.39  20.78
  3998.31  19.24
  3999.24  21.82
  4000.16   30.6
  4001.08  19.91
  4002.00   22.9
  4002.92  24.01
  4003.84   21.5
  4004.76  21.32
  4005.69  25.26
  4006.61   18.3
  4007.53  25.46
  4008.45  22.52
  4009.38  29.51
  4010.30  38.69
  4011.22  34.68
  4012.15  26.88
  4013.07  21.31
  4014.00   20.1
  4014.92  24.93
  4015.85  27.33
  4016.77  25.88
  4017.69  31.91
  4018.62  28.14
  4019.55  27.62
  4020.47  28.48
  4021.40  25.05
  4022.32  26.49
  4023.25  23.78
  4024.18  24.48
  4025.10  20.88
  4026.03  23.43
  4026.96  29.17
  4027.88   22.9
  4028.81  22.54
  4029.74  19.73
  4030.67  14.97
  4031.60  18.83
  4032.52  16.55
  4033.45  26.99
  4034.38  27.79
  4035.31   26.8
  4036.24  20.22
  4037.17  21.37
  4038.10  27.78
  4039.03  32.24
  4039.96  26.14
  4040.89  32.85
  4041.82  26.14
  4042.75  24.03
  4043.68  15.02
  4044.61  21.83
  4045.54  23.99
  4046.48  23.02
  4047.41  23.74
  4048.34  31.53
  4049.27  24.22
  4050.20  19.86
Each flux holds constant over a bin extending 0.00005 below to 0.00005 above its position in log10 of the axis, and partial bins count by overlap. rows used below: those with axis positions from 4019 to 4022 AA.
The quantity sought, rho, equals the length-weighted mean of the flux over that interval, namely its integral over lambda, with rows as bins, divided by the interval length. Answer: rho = 27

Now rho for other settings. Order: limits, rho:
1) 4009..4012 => 34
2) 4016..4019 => 29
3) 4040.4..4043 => 28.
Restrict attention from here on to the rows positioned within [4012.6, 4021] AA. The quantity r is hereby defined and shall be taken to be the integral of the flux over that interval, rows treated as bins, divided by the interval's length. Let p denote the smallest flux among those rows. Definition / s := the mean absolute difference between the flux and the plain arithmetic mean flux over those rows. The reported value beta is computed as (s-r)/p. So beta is -1.16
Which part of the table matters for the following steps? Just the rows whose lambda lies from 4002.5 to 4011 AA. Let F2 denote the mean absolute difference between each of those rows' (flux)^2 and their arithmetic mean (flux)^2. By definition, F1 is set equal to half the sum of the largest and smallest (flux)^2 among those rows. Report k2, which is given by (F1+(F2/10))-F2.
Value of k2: 709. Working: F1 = 916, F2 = 230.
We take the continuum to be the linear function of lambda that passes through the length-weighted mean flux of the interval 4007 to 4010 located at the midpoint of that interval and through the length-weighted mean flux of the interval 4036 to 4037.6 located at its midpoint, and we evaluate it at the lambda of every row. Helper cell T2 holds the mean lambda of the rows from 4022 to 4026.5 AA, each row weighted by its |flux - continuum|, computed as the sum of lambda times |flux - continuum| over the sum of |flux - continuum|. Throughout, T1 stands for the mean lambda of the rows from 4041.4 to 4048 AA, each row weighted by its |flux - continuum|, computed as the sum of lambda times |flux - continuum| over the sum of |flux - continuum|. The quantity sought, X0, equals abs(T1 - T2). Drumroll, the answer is 20.7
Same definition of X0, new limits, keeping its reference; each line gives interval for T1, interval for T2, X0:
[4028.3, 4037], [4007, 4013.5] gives 22.3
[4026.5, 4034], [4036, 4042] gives 9.2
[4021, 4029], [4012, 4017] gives 11.0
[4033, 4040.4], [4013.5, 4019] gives 20.5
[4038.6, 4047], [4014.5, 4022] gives 23.3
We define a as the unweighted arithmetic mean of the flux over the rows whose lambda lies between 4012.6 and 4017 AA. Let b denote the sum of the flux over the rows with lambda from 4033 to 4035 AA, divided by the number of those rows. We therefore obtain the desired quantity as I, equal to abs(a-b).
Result 3.5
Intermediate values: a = 24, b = 27.4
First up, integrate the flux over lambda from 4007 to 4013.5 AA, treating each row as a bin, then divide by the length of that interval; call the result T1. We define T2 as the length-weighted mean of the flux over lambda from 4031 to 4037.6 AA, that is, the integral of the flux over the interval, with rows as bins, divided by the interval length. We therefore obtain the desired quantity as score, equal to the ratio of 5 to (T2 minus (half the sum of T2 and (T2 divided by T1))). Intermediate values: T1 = 28.4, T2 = 22.5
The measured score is 0.461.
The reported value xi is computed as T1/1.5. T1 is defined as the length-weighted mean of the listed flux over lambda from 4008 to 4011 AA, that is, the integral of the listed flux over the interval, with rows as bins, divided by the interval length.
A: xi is 20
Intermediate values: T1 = 30.6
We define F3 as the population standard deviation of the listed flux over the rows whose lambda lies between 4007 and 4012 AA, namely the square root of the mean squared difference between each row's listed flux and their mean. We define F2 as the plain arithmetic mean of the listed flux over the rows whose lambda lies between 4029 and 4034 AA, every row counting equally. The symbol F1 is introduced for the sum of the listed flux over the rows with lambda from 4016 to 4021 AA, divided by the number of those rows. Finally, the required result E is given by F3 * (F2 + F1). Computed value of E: 282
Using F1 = 28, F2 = 19.4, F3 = 5.90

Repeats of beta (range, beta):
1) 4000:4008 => -1.11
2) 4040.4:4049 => -1.40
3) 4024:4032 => -1.26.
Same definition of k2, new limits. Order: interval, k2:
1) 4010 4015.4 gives 631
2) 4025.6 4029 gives 570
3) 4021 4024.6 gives 597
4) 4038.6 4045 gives 456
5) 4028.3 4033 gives 293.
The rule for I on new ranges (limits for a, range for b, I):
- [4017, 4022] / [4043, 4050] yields 4.9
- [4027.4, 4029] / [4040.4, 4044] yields 1.8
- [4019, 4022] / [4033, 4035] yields 0.3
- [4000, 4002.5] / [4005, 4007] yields 2.7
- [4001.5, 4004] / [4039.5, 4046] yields 1.5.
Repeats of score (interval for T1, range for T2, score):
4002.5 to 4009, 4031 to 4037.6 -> 0.465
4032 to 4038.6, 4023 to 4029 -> 0.436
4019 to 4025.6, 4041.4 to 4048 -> 0.459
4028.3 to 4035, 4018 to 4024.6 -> 0.398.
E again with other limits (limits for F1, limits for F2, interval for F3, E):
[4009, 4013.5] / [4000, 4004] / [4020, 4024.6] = 90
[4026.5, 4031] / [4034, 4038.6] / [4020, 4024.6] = 78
